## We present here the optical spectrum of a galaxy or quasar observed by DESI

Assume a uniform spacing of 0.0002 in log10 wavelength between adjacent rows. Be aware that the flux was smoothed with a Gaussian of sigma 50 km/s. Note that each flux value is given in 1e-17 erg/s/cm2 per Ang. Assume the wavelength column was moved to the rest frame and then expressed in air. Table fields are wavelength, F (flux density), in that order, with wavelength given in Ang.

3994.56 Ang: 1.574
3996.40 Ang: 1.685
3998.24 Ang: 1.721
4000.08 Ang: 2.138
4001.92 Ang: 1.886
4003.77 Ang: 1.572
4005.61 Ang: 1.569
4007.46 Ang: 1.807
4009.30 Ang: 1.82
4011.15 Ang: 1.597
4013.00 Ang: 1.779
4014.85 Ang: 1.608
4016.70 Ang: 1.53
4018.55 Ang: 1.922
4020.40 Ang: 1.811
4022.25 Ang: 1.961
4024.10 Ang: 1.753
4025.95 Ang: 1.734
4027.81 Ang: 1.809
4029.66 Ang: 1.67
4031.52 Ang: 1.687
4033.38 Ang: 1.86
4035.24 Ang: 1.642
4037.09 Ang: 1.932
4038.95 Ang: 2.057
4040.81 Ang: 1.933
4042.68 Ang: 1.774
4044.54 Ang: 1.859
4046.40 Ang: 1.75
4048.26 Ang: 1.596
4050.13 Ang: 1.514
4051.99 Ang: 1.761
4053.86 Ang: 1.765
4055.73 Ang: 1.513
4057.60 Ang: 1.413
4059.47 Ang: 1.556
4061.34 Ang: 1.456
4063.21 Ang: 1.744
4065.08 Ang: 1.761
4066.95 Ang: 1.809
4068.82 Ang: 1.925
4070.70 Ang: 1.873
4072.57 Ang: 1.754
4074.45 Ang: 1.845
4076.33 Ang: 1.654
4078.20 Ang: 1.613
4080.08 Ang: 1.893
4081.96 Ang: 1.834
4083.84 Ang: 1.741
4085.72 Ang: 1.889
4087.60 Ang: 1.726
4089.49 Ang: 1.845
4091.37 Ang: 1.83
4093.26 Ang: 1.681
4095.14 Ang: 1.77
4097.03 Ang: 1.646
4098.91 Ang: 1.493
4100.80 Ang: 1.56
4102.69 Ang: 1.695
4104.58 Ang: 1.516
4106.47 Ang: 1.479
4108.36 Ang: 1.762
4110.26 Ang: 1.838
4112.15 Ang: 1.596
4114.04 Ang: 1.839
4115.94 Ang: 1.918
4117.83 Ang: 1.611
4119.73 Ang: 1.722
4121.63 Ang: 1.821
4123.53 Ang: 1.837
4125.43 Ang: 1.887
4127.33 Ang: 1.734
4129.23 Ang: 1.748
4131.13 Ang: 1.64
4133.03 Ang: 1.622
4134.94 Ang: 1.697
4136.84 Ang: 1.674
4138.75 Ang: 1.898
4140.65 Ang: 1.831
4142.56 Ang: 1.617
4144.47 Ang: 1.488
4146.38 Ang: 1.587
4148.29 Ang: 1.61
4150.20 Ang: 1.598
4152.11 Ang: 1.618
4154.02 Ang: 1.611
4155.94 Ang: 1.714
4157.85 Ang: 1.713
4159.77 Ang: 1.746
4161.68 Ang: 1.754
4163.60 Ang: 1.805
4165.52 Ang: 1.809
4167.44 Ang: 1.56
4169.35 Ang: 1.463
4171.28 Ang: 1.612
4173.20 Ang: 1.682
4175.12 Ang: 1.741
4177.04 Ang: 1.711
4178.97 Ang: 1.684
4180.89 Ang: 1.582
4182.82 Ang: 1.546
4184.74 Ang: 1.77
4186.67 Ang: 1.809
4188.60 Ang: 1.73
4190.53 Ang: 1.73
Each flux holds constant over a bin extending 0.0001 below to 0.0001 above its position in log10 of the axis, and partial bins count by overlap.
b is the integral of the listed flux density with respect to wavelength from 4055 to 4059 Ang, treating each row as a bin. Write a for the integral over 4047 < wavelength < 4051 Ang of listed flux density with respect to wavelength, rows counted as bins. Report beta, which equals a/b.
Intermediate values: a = 6.3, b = 5.88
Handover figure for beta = 1.07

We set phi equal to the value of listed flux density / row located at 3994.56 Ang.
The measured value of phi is 1.574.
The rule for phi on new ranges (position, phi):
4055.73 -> 1.513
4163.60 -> 1.805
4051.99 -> 1.761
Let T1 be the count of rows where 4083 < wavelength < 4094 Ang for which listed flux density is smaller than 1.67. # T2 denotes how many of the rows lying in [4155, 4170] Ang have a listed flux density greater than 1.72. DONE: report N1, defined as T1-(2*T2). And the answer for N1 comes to -8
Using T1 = 0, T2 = 4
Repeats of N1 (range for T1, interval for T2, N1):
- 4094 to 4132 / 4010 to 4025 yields -2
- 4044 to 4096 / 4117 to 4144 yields -8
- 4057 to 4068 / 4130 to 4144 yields -1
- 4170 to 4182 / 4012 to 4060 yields -30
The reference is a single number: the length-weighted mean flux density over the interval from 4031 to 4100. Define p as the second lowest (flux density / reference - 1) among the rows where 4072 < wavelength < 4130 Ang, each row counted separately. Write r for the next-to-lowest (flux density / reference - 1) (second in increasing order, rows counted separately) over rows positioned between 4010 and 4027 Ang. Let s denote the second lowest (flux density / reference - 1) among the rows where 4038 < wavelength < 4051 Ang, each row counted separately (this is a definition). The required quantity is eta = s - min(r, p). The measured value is 0.06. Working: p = -0.142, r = -0.08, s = -0.08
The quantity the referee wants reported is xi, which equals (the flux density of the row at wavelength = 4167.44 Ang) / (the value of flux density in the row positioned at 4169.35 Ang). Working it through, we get 1.07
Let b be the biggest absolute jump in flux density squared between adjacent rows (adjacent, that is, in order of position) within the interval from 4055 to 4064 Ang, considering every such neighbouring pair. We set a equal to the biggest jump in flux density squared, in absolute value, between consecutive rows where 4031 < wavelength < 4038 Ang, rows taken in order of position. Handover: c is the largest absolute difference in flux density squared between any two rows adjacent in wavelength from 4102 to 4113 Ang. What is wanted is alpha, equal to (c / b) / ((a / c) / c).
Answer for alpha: 0.81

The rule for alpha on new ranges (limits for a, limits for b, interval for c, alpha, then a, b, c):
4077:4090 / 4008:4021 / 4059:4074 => 0.59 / 0.98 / 1.35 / 0.92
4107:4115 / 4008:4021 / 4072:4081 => 0.84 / 0.83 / 1.35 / 0.98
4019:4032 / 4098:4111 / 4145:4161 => 0.06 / 0.77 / 0.92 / 0.34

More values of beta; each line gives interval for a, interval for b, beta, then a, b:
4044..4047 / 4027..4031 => 0.78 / 5.4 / 6.93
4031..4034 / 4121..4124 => 0.97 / 5.3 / 5.48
